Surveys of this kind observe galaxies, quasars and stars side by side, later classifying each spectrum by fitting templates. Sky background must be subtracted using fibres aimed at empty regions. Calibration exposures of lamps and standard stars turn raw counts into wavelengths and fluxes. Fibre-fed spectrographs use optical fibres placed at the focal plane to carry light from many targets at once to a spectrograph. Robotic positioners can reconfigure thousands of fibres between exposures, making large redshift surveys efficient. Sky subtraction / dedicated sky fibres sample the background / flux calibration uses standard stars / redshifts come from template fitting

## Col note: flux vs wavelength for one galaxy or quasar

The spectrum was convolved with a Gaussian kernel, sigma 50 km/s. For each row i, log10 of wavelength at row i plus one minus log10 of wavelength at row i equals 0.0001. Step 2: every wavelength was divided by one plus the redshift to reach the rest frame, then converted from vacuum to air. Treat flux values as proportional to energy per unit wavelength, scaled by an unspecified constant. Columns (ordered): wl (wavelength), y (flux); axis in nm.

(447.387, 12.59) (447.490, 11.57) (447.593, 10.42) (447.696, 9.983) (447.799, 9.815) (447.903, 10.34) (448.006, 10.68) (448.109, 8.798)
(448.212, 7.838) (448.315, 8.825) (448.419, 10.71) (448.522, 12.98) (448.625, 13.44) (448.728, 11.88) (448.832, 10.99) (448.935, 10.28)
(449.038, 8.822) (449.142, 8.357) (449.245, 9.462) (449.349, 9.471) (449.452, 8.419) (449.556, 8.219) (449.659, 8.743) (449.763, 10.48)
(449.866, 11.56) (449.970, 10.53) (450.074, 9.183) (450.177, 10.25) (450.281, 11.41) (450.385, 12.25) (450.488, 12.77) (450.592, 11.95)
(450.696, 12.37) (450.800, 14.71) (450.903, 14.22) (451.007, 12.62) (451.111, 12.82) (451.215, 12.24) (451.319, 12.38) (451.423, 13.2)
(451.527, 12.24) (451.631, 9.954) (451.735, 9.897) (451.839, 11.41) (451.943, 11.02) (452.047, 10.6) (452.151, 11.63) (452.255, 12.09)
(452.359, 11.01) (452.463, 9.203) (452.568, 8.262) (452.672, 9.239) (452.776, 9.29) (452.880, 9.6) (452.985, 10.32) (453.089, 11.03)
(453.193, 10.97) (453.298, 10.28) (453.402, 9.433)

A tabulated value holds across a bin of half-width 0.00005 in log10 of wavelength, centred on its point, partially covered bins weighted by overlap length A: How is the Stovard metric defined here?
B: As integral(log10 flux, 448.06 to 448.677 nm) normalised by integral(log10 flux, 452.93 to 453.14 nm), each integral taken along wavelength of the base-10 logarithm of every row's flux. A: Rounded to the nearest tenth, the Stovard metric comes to 2.9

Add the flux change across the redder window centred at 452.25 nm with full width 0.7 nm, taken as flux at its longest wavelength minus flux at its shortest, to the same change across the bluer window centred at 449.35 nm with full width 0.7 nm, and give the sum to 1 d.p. -2.8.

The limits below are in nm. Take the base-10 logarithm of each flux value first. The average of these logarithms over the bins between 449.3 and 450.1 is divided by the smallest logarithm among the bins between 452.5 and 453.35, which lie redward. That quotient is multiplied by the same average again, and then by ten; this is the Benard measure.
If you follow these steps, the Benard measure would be 10.4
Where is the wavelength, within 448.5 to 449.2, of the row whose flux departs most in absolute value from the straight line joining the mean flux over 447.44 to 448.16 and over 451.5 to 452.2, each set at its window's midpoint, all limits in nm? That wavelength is 448.625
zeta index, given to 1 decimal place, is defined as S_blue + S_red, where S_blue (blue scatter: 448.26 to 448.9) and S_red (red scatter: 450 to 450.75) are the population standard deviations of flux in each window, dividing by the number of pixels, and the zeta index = 2.7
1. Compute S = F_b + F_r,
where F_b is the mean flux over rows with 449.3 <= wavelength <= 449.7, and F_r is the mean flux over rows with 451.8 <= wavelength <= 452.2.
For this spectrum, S 19.9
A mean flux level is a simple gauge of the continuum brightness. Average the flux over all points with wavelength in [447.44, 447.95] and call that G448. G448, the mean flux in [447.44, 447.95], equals 10.4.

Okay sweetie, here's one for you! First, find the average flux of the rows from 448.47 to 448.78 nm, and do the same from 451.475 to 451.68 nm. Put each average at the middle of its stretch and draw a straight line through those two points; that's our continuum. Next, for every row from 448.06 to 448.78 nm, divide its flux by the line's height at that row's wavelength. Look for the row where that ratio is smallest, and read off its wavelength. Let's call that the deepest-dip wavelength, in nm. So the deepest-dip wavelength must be 448.212 nm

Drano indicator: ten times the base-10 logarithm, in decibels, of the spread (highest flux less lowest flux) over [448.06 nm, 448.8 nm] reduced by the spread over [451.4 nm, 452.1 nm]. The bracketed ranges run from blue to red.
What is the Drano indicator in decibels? 4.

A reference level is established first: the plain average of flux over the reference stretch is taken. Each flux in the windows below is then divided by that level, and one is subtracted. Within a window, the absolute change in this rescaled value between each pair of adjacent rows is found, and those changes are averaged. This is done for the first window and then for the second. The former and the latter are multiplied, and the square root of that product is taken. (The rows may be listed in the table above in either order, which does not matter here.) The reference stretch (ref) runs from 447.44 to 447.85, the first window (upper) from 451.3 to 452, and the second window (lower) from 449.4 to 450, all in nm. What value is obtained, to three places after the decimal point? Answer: 0.092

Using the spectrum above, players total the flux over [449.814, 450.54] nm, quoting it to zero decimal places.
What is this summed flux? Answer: 78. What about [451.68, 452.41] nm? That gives 78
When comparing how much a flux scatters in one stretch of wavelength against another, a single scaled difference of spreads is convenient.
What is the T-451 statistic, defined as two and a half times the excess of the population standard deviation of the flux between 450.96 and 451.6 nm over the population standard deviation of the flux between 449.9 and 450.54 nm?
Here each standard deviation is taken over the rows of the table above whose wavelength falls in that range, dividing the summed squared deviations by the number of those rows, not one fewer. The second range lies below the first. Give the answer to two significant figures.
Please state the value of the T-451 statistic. -2.2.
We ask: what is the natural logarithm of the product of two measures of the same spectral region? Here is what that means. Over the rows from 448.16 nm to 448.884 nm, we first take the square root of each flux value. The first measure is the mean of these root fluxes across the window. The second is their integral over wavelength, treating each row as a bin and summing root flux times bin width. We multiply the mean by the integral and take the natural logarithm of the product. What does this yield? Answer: 2.06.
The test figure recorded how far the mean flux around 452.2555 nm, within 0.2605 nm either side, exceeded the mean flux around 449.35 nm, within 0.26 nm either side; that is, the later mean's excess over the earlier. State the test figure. 2.1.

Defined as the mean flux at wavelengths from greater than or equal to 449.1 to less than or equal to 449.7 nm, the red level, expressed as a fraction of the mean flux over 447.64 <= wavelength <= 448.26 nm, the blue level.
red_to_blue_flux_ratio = 0.92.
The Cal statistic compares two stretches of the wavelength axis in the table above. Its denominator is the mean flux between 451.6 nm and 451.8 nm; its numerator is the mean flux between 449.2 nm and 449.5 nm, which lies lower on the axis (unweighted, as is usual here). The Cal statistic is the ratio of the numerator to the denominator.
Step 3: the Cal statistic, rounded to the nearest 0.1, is 0.9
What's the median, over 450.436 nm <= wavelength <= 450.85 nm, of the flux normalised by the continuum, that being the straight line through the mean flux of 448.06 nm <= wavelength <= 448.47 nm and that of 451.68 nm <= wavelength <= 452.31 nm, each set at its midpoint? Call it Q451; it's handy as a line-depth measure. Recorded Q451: 1.22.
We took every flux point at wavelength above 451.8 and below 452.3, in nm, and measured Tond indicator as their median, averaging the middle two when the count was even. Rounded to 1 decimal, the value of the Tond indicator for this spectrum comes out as 11.4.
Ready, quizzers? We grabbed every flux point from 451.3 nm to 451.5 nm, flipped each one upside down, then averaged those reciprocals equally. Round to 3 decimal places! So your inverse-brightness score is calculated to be 0.078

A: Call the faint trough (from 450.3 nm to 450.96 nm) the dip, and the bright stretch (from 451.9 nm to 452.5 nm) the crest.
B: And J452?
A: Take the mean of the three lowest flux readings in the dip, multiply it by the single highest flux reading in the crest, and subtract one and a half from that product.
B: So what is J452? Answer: 146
